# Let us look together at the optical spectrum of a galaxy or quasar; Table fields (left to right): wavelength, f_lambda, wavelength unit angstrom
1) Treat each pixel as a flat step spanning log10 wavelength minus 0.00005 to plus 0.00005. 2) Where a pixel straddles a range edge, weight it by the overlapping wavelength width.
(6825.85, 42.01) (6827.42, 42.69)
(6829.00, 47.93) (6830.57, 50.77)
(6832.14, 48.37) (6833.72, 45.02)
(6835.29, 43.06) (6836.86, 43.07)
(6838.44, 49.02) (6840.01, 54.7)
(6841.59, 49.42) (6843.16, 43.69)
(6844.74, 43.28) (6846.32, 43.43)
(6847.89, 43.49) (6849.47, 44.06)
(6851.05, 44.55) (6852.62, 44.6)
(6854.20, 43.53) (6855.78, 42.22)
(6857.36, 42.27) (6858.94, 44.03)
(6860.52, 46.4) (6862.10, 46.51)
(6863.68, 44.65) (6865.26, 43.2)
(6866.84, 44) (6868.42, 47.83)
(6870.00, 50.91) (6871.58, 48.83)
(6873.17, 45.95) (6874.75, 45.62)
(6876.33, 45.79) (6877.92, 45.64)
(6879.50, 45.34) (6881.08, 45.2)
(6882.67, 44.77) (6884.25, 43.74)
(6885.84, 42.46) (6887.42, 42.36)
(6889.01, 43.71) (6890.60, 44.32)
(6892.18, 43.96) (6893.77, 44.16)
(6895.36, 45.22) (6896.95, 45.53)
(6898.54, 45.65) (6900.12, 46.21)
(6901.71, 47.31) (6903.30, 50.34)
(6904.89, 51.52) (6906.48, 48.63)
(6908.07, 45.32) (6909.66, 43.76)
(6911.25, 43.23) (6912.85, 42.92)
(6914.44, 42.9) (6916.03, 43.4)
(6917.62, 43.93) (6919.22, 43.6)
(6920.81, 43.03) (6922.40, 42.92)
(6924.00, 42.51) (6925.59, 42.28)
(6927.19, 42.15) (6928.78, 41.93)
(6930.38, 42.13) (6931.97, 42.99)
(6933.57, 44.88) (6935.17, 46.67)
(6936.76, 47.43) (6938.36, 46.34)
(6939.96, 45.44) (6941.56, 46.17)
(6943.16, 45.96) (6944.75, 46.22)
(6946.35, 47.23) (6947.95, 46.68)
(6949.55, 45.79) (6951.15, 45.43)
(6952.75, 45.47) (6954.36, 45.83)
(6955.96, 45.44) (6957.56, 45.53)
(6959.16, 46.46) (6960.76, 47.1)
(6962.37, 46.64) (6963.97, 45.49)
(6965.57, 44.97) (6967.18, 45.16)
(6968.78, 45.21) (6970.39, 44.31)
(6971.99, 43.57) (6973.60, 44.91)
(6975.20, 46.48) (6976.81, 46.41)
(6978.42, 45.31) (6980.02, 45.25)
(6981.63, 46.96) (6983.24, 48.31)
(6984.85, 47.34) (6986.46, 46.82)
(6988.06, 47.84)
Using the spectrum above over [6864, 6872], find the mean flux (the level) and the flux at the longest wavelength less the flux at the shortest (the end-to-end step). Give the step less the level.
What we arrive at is -41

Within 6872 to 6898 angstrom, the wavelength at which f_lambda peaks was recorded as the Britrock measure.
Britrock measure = 6873.17 angstrom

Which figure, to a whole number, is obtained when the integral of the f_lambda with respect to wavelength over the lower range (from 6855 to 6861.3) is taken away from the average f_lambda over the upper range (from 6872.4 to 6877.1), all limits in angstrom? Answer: -230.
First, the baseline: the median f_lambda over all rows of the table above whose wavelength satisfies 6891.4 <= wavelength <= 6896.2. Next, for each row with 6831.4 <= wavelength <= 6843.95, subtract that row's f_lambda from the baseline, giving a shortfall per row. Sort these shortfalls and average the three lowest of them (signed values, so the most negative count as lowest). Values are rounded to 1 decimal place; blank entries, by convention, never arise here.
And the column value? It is -6.9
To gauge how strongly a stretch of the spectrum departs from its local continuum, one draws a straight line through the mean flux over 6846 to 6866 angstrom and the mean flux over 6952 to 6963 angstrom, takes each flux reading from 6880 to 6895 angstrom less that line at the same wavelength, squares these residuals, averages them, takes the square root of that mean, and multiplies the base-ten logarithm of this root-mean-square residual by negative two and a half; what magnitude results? -0.2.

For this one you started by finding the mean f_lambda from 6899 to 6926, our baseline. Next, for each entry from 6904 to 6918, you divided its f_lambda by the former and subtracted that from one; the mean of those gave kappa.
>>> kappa -0.003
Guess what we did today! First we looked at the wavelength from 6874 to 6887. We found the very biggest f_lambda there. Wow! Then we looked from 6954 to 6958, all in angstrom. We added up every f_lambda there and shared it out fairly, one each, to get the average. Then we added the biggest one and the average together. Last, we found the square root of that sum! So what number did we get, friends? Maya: 9.6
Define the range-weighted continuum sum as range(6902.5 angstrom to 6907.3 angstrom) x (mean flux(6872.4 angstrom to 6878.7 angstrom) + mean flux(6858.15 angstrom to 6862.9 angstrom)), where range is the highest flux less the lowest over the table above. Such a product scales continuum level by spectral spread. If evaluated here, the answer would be 264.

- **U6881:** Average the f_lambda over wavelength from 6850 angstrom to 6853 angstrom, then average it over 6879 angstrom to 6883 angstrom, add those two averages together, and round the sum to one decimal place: 89.7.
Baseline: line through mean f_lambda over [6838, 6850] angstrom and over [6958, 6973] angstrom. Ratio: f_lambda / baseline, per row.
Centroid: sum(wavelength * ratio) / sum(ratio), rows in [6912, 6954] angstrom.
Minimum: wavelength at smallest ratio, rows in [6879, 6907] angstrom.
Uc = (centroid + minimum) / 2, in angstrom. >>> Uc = 6910.3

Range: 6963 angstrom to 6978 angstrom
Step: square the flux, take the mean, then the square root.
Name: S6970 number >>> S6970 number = 45.2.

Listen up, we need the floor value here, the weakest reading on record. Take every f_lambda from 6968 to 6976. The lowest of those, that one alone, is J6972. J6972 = 43.57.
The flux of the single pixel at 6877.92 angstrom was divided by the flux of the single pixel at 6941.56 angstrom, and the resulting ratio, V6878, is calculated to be 0.99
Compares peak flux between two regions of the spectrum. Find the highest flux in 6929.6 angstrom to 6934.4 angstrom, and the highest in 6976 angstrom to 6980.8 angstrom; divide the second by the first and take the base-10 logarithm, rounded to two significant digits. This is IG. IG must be 0.015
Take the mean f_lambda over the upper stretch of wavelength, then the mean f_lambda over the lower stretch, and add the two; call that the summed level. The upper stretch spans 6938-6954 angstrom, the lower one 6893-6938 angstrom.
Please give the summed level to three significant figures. 90.8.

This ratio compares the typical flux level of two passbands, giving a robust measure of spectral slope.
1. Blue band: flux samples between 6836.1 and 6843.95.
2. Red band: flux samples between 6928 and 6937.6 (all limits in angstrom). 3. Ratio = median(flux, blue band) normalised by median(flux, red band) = 1.12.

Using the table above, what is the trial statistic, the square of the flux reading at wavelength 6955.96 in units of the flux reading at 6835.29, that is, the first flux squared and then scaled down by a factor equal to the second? 48.0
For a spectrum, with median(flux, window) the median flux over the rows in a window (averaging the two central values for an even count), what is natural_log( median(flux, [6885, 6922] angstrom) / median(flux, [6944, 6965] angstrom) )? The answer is -0.042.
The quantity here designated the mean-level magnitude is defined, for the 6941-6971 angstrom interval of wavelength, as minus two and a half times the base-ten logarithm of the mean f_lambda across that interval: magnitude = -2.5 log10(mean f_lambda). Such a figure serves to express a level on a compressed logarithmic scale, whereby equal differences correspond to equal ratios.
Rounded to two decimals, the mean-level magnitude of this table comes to -4.15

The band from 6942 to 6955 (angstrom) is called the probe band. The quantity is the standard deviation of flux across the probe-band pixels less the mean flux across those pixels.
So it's -45.5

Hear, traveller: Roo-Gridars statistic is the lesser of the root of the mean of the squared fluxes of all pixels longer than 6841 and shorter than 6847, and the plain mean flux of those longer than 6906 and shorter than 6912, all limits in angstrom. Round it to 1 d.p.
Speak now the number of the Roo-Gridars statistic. 45.0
